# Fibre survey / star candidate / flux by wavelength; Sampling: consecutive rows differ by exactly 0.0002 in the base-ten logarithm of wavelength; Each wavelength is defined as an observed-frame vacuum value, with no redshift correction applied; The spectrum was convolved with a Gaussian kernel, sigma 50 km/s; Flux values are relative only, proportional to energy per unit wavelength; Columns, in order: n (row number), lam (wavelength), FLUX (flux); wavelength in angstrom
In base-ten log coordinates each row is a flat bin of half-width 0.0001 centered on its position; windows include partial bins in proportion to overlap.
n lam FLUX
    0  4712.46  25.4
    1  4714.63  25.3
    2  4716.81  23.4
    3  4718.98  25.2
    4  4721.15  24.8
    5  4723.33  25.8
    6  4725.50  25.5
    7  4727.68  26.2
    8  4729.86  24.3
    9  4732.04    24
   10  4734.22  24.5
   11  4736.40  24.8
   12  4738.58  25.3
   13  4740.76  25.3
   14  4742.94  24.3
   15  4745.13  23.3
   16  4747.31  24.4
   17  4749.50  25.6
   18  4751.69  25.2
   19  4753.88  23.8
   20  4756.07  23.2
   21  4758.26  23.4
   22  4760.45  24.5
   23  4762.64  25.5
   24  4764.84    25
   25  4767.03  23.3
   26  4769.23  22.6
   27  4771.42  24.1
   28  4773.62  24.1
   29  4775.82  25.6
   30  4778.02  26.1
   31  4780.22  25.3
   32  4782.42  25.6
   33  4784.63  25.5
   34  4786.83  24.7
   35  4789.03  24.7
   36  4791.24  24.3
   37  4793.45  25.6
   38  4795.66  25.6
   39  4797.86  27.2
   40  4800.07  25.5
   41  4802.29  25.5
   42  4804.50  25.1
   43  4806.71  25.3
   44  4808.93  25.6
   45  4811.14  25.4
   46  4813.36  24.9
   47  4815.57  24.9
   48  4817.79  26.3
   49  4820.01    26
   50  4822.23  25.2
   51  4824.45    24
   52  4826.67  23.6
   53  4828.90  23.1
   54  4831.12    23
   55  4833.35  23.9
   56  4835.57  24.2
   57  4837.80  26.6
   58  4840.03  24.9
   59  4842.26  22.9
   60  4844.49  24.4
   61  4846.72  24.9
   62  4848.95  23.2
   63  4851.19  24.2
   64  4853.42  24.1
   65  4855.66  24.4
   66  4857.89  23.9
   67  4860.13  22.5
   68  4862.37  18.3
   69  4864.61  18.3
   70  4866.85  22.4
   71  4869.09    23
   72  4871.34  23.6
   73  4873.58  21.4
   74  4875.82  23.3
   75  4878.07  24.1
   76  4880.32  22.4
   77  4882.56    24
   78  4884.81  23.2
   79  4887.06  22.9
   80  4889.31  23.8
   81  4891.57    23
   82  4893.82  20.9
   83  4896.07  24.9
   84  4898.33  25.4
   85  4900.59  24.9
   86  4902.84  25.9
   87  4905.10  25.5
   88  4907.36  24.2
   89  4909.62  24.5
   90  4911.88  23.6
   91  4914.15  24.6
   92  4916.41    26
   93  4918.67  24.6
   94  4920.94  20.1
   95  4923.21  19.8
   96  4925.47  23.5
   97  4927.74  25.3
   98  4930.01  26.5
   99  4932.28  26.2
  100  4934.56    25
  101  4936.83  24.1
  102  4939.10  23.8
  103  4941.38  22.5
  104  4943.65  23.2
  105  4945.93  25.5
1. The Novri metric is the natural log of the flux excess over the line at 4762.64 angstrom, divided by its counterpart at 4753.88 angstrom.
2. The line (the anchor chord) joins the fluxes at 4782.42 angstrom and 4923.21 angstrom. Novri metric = -1.2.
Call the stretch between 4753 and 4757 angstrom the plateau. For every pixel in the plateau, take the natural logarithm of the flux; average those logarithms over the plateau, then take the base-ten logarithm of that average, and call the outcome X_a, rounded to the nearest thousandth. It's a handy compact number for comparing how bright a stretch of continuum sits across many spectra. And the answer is 0.499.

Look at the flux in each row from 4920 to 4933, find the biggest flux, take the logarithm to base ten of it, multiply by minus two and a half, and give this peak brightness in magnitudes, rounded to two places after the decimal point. -3.56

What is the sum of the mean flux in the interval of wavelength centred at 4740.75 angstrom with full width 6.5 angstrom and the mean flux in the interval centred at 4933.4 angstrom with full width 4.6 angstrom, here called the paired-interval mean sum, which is 50.6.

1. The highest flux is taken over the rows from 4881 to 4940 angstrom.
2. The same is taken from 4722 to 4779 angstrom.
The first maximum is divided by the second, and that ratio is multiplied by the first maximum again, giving 26.8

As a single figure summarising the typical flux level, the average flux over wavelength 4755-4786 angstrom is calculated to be 24.6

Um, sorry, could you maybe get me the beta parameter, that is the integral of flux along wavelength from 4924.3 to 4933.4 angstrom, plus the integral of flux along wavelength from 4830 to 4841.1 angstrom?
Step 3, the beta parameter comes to 503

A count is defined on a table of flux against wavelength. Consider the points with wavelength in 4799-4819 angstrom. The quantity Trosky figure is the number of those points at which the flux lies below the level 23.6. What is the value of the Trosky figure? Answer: 0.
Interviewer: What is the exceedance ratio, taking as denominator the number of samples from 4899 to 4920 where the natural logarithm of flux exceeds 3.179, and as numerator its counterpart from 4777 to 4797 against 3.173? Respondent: 1.1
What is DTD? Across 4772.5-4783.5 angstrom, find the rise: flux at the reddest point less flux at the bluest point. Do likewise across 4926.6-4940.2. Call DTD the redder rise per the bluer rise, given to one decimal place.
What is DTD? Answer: -1.0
